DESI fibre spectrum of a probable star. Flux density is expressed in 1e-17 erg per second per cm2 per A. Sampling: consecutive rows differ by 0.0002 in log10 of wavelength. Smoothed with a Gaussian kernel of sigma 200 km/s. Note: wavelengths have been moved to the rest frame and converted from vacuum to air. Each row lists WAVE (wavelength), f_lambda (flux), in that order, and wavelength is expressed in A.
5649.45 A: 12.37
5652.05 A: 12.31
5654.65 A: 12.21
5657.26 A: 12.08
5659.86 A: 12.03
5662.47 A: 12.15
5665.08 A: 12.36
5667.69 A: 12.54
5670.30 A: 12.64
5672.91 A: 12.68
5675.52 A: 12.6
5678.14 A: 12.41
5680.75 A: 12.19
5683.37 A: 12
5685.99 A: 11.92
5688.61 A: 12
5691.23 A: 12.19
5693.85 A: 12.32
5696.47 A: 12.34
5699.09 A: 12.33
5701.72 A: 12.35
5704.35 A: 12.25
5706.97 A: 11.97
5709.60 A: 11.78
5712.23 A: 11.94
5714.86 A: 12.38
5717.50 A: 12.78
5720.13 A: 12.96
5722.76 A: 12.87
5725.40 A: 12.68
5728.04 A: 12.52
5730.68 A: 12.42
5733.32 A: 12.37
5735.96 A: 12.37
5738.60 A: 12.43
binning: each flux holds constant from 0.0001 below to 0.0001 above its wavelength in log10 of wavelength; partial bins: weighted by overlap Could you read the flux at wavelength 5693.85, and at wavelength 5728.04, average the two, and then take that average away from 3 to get -9.42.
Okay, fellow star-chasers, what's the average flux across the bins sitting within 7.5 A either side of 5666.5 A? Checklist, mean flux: 12.4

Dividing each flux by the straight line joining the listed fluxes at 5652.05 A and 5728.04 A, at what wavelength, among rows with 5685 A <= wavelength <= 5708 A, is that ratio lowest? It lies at 5706.97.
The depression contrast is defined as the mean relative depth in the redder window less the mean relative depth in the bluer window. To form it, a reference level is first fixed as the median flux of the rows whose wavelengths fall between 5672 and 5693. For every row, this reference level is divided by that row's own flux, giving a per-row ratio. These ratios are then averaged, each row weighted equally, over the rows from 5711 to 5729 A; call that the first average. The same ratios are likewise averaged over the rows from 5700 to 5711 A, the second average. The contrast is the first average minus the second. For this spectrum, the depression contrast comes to -0.040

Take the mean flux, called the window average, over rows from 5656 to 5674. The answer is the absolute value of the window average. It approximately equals 12.4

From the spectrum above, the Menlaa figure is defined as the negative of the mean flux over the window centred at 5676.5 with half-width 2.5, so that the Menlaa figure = -12.5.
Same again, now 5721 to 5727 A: -12.8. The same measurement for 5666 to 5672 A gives -12.6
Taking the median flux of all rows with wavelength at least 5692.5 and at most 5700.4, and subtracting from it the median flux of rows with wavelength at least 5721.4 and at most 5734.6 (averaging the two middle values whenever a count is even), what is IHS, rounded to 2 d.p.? -0.19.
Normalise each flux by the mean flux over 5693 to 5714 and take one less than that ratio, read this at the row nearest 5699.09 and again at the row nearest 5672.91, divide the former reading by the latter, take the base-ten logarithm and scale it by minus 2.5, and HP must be 1.2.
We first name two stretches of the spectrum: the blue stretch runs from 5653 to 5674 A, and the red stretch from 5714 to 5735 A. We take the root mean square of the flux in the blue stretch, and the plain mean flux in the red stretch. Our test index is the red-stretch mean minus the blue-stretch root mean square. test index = 0.3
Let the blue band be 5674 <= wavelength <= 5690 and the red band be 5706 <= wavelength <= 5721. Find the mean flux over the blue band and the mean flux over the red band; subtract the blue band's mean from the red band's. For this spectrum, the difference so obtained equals 0.1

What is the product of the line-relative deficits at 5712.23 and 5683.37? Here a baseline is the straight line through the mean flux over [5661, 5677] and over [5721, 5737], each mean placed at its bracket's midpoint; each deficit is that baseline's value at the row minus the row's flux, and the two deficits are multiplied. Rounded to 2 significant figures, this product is 0.30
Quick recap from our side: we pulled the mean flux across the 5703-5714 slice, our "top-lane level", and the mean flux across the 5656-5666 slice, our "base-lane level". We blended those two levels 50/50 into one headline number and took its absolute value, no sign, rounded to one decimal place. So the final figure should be 12.1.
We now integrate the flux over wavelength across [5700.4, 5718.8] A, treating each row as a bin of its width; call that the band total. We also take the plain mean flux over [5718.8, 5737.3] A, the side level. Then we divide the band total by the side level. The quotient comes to 17.8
